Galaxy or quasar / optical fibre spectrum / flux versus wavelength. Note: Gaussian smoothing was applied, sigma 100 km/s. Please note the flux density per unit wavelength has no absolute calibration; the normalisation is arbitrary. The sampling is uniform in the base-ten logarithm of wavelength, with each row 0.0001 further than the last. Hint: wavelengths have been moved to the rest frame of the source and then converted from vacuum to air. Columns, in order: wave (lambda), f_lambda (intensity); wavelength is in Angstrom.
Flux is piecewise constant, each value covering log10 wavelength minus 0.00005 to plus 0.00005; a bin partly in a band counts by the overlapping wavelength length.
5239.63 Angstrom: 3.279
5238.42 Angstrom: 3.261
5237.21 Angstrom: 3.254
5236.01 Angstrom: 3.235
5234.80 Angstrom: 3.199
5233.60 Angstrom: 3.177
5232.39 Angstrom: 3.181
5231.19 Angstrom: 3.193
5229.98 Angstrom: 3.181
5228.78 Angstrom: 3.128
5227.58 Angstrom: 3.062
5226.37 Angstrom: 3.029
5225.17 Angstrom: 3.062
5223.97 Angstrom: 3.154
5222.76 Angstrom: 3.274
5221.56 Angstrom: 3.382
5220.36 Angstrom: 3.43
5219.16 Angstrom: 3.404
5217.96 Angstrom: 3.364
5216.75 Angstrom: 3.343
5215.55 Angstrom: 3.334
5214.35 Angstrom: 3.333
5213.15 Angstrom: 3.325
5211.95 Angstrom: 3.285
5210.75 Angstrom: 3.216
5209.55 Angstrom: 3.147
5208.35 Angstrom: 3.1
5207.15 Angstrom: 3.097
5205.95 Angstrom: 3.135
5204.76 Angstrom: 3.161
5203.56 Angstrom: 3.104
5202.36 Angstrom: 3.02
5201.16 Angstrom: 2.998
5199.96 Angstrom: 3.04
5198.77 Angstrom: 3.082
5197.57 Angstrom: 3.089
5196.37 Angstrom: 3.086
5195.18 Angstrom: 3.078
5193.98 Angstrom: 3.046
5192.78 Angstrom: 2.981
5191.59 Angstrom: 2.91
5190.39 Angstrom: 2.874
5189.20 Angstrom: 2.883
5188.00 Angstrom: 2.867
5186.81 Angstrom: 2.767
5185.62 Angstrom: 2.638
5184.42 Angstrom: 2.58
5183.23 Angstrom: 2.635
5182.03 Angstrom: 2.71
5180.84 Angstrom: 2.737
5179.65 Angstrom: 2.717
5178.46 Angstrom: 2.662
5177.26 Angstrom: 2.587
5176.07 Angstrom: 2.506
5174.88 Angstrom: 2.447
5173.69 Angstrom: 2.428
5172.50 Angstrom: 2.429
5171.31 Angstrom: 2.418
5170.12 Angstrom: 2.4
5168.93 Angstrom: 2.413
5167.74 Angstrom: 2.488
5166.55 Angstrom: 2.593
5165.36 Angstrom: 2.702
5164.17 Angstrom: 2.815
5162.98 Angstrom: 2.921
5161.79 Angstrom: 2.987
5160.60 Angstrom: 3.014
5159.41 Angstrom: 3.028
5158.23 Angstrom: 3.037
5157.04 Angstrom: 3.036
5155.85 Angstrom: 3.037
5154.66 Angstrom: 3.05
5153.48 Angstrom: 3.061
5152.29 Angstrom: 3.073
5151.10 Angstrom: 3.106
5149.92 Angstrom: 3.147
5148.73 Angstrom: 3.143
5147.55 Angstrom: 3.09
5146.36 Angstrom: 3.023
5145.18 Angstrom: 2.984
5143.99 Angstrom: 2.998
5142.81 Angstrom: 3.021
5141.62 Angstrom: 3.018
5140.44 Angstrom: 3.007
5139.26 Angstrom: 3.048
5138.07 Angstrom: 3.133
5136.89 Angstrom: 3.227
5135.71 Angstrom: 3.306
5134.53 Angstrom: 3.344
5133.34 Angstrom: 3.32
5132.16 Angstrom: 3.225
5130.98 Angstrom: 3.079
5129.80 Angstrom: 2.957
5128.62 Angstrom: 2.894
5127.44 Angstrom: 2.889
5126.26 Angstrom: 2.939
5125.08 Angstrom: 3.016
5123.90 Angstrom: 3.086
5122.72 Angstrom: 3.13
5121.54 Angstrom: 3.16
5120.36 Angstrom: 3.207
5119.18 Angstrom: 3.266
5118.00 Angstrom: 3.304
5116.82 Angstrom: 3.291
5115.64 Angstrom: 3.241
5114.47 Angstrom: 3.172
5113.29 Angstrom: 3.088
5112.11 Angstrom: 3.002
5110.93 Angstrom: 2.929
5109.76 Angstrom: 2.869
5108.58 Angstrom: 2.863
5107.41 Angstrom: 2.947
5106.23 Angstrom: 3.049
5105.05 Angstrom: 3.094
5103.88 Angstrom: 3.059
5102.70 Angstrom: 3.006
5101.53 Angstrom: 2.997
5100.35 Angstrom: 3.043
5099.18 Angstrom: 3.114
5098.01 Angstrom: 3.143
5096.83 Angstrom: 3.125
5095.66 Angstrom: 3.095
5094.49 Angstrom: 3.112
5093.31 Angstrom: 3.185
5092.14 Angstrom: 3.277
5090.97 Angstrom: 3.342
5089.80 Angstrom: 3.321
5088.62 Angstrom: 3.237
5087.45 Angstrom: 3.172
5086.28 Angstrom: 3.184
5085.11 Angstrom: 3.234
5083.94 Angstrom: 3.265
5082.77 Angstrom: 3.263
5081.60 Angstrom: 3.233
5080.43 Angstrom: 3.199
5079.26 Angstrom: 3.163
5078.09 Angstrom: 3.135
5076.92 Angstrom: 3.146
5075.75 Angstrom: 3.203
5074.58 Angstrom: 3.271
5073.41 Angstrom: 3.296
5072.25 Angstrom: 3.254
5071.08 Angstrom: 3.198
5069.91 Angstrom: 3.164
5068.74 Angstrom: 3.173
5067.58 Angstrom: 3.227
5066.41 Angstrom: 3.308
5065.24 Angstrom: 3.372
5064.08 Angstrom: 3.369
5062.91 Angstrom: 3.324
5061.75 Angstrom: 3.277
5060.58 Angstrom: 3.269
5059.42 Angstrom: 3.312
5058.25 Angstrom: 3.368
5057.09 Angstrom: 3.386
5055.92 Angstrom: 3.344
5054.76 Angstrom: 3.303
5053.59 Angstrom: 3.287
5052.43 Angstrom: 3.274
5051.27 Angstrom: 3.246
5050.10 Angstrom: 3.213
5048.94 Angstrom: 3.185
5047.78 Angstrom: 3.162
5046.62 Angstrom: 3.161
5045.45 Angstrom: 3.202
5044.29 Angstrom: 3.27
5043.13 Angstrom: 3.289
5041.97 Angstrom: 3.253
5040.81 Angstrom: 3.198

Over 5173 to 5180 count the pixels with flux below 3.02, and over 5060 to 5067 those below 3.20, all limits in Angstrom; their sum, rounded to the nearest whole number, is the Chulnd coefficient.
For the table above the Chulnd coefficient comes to 6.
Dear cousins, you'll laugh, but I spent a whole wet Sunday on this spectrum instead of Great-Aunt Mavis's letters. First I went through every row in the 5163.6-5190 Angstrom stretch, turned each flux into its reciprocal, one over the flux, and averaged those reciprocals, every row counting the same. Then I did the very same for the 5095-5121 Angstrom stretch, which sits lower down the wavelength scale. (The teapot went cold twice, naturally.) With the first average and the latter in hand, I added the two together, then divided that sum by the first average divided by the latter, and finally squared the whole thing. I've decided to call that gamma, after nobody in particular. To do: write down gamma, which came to 0.358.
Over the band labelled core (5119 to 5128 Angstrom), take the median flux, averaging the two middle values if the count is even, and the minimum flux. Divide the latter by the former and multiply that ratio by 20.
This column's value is 18.59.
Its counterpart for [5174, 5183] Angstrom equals 18.38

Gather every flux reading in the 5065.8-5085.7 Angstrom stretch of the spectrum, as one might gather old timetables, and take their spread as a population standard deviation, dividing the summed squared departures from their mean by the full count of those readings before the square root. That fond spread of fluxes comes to 0.05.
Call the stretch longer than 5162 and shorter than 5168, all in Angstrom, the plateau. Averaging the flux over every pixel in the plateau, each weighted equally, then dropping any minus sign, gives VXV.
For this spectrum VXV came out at 2.7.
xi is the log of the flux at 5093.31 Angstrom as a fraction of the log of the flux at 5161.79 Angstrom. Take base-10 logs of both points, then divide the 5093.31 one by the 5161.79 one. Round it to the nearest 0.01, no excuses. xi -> 1.06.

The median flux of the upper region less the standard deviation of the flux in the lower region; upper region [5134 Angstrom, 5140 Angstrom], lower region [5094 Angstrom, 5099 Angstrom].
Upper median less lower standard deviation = 3.21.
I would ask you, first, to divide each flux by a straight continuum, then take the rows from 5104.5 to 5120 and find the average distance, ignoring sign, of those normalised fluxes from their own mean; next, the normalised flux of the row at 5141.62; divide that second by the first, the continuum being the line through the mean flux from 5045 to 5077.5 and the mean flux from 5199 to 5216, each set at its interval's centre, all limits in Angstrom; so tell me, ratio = 23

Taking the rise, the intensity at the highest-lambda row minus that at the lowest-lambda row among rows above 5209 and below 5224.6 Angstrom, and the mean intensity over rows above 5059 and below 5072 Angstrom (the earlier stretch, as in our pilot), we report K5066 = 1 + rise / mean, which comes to 1.00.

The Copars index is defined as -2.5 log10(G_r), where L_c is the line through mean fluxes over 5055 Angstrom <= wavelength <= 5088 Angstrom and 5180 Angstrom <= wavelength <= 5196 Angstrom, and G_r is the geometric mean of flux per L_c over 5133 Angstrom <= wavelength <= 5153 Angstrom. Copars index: -0.04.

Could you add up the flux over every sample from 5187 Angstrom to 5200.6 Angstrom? 32.9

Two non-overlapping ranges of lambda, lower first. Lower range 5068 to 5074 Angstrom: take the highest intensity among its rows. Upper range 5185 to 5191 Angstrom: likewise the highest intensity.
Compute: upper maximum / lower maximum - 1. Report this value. -0.13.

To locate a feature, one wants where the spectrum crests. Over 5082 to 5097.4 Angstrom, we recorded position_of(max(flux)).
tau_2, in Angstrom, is 5090.97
